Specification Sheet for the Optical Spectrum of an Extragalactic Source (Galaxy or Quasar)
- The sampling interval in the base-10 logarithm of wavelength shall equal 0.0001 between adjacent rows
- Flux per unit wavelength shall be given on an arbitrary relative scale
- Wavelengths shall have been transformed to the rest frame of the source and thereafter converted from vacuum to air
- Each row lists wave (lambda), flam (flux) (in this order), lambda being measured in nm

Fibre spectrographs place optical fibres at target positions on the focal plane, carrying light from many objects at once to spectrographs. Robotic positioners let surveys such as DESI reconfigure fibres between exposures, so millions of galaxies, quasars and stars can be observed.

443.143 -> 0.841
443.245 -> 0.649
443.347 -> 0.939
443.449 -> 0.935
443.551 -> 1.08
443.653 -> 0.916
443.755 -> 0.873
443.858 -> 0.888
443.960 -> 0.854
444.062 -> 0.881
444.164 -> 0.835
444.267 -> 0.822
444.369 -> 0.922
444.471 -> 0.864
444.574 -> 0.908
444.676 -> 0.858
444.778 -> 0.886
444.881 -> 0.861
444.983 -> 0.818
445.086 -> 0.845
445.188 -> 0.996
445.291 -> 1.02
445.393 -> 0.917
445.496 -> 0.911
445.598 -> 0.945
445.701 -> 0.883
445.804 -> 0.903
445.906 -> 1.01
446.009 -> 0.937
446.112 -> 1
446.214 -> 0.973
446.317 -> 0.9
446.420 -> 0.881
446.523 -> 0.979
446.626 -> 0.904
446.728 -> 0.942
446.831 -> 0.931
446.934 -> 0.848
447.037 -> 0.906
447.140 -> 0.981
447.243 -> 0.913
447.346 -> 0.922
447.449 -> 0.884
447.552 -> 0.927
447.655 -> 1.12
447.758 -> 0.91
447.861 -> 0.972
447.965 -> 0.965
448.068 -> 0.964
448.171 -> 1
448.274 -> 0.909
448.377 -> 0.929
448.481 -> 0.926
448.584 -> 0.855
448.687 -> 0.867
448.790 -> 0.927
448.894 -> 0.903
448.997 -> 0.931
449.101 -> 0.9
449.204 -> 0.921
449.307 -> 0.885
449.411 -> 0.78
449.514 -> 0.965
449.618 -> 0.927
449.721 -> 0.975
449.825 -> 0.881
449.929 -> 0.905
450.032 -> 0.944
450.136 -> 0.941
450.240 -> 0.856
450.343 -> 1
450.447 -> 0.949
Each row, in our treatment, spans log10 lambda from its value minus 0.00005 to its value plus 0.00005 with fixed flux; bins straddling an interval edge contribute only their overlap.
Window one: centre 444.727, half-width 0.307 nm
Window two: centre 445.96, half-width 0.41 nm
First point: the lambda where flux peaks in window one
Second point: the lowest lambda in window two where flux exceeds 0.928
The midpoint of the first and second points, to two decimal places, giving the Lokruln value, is 445.09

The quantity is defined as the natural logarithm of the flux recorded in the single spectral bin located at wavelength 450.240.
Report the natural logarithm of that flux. -0.16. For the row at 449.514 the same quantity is -0.04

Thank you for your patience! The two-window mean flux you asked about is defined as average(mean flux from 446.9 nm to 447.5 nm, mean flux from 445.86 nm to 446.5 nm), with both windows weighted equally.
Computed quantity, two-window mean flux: 0.930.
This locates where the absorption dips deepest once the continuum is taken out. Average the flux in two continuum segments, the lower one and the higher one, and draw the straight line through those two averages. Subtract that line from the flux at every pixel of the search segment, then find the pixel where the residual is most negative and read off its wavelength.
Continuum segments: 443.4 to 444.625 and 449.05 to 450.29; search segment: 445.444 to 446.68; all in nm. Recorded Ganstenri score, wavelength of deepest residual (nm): 446.420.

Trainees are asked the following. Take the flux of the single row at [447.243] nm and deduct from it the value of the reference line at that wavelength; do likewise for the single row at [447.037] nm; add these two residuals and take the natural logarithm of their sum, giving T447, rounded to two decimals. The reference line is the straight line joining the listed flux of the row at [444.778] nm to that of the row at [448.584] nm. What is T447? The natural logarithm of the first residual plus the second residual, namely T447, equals -2.46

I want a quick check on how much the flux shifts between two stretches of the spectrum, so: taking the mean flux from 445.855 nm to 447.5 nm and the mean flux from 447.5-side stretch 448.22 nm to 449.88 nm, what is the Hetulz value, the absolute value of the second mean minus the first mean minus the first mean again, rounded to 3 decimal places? 0.959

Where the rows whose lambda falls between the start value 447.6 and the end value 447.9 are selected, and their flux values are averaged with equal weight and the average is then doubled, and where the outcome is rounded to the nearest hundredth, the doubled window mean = 2.00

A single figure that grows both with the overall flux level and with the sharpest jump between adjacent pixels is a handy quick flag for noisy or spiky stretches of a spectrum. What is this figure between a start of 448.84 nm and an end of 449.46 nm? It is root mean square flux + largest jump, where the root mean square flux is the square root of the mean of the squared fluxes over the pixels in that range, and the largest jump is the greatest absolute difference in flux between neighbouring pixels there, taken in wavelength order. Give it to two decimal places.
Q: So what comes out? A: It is 0.99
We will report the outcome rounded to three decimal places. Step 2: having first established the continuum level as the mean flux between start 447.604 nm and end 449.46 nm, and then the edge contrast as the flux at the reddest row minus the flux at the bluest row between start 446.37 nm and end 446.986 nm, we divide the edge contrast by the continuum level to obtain -0.036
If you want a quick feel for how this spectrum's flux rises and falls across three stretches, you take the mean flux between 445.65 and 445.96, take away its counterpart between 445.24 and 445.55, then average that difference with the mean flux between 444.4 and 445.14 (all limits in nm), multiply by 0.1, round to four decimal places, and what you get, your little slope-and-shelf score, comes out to 0.0423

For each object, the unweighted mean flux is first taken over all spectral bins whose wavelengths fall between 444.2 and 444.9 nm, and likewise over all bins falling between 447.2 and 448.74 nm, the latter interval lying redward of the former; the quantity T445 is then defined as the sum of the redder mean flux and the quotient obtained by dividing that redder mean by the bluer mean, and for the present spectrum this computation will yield 2.01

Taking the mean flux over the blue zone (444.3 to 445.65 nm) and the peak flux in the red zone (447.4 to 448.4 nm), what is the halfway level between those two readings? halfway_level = 1.01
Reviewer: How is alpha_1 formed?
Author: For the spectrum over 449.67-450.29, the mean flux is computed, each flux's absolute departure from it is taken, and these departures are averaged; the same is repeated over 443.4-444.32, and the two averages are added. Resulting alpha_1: 0.089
